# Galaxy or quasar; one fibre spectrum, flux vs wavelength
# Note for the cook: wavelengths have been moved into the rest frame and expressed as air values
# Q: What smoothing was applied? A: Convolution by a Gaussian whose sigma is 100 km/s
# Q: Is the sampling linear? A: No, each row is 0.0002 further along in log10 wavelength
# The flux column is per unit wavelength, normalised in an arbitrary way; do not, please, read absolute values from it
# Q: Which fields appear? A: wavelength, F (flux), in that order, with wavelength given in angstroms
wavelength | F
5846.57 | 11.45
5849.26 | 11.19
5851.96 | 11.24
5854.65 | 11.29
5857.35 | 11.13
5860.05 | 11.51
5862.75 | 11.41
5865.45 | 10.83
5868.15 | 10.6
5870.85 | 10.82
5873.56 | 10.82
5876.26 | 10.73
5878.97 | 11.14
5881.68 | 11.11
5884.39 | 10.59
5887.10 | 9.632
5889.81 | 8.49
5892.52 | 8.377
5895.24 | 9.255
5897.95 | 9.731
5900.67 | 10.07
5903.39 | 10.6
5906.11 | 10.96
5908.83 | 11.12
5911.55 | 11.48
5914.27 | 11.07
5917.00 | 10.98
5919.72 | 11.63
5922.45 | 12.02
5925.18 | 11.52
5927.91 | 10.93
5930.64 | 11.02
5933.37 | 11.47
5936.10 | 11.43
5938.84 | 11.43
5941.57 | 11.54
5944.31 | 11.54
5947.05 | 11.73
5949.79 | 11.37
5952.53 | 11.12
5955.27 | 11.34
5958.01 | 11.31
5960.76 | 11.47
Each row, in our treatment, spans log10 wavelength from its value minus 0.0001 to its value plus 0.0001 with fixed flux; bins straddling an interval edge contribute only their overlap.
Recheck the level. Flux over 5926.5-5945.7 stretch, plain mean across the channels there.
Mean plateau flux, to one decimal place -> 11.3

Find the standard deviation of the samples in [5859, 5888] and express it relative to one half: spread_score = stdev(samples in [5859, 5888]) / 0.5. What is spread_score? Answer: 1.0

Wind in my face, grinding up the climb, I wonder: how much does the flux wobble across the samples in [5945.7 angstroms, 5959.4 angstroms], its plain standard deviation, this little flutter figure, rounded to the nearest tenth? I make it 0.2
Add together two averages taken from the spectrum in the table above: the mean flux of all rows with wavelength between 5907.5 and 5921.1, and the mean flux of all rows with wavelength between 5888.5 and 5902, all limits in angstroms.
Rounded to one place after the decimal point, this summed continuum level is 20.4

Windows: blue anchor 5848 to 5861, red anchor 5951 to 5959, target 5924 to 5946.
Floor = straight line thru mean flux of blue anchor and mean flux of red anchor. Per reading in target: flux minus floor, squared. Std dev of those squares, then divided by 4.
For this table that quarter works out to 0.01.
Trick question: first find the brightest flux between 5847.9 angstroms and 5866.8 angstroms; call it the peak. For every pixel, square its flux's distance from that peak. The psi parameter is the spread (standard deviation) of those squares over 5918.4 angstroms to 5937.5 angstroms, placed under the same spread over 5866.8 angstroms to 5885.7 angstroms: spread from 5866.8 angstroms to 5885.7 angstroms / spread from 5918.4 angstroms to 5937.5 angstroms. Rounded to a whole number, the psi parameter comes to 2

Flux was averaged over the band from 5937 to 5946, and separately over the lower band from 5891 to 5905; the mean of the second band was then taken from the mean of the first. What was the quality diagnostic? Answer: 1.9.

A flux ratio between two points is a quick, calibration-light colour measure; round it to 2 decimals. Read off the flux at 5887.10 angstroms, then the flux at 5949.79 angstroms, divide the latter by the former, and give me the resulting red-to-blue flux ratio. 1.18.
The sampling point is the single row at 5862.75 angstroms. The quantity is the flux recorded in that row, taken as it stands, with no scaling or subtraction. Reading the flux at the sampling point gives 11.41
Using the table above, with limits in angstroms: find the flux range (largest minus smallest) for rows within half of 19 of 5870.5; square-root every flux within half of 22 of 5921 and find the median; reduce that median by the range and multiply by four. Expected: 10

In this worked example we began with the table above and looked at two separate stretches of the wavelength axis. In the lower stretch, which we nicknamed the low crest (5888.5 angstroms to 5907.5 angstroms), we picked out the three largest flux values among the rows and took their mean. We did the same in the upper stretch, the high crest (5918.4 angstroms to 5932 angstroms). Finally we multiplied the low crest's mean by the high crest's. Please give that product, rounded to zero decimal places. 124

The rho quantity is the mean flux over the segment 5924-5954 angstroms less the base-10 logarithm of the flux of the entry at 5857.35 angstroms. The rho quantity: 10.33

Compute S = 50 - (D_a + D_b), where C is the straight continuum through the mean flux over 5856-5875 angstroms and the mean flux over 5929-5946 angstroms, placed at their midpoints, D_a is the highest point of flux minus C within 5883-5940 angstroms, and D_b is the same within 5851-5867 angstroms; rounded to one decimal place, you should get 48.8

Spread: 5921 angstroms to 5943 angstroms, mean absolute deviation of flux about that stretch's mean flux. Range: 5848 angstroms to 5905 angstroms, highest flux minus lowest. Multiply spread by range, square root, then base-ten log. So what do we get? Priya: -0.08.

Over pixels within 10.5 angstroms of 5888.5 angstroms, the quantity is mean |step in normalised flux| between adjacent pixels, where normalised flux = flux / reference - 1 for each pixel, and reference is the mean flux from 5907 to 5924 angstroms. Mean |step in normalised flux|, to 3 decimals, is 0.052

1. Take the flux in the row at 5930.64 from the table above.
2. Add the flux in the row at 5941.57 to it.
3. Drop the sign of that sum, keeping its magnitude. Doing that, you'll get 22.6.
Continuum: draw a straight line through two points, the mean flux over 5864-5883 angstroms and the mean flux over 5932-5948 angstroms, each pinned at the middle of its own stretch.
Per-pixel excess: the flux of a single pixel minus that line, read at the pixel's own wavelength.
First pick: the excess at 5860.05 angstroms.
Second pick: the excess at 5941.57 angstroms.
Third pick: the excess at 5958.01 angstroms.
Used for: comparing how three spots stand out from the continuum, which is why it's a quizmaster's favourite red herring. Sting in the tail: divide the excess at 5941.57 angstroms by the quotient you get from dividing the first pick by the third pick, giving 0.00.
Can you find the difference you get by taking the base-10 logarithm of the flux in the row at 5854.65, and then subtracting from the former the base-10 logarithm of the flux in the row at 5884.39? 0.028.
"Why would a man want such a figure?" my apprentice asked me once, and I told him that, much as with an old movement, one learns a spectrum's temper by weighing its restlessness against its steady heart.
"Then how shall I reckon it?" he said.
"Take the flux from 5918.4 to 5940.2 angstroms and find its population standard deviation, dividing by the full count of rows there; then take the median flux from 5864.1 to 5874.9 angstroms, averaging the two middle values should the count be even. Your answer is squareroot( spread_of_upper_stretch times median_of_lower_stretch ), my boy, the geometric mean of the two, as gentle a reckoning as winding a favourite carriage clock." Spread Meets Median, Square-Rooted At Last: 1.9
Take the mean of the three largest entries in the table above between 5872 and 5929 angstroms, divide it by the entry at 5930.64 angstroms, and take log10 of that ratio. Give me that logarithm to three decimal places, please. 0.027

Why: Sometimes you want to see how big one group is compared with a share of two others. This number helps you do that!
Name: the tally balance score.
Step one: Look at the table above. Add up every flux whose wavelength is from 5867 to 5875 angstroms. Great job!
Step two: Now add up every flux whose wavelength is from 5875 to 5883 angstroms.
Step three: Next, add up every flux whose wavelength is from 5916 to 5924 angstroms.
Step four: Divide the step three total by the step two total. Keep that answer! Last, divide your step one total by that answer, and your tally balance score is 30.7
